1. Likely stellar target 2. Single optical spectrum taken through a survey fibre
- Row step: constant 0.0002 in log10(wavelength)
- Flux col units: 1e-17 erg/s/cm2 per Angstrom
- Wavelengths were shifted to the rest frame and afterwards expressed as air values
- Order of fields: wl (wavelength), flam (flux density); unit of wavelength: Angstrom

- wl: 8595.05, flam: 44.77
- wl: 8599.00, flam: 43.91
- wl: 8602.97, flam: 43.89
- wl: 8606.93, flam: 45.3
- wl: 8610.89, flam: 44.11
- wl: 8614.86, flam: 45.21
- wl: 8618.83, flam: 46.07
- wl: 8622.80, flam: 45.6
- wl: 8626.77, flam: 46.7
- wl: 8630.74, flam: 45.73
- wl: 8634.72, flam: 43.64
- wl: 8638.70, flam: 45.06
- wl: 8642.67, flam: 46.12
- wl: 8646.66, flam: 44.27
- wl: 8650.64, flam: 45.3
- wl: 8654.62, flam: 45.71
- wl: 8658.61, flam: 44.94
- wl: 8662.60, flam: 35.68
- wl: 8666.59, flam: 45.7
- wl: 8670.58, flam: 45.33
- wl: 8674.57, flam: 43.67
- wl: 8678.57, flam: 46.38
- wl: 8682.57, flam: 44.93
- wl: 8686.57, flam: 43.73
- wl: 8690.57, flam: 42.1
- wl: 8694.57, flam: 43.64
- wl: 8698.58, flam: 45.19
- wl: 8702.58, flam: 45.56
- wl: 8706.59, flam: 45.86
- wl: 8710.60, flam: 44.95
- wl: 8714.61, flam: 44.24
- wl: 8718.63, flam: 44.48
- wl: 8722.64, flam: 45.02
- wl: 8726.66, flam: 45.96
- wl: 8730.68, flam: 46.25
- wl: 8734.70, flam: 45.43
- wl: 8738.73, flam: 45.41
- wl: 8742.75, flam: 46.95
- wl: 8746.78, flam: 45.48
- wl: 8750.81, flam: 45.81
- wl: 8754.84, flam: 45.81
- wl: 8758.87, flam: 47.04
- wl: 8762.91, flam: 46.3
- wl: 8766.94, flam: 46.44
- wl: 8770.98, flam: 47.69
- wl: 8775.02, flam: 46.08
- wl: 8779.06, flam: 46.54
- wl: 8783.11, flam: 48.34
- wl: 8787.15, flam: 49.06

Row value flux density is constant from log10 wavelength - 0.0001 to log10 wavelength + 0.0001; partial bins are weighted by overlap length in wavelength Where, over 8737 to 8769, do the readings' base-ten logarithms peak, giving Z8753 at 8758.87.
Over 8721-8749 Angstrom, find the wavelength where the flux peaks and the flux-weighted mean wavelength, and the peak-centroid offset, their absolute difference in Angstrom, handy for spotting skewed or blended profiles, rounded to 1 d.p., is 8.0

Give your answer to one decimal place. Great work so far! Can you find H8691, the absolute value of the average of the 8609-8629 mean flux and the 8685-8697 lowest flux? 43.8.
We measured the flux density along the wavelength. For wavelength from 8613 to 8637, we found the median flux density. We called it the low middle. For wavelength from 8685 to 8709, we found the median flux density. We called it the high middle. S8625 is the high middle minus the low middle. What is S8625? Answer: -1.2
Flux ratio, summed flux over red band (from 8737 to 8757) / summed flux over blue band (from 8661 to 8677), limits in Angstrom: 1.3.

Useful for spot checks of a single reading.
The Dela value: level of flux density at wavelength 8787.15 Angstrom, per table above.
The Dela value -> 49.06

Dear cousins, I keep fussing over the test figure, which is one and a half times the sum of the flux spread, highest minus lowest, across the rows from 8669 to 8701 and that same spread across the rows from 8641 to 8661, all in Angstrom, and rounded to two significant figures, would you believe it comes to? 9.2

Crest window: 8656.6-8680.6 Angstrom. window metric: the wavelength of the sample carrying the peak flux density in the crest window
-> 8678.57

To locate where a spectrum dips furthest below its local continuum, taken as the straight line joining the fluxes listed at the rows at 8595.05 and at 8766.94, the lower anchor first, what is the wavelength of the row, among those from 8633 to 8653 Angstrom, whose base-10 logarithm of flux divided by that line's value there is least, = 8634.72 Angstrom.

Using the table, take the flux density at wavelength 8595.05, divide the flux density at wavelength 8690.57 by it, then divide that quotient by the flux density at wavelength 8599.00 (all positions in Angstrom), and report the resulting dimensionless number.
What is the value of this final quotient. 0.0214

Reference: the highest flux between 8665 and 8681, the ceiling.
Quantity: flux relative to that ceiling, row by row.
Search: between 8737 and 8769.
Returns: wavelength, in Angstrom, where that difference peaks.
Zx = 8758.87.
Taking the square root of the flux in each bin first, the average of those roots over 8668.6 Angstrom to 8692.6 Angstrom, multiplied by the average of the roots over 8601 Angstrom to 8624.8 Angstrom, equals 44.7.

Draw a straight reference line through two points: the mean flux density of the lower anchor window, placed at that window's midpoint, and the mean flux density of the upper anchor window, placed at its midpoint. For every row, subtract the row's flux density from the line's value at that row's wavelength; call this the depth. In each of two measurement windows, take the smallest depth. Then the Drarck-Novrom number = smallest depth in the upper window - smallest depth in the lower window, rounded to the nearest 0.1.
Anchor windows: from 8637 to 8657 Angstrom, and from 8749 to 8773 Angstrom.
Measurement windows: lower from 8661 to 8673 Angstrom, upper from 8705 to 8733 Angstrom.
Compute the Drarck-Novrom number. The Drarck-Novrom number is 0.1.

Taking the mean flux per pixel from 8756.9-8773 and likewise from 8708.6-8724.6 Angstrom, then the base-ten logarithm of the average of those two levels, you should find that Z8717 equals 1.661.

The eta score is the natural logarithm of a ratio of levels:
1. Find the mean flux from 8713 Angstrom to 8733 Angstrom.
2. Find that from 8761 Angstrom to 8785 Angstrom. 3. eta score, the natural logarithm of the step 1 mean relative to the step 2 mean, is -0.037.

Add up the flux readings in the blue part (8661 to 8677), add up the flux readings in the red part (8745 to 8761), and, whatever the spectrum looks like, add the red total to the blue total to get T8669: 355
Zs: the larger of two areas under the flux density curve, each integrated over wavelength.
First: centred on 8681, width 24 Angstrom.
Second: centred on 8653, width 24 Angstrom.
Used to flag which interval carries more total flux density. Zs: 1064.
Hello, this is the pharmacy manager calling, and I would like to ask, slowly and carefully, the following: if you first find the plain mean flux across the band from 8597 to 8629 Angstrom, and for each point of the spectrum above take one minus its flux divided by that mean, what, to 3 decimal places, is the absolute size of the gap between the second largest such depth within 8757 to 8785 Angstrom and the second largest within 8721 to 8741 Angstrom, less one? -0.980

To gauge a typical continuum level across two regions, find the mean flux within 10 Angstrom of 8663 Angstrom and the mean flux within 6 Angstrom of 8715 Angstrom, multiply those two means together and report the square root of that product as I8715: 44.0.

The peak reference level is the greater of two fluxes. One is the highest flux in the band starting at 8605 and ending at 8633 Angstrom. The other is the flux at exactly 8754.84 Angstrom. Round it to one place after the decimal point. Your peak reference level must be 46.7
